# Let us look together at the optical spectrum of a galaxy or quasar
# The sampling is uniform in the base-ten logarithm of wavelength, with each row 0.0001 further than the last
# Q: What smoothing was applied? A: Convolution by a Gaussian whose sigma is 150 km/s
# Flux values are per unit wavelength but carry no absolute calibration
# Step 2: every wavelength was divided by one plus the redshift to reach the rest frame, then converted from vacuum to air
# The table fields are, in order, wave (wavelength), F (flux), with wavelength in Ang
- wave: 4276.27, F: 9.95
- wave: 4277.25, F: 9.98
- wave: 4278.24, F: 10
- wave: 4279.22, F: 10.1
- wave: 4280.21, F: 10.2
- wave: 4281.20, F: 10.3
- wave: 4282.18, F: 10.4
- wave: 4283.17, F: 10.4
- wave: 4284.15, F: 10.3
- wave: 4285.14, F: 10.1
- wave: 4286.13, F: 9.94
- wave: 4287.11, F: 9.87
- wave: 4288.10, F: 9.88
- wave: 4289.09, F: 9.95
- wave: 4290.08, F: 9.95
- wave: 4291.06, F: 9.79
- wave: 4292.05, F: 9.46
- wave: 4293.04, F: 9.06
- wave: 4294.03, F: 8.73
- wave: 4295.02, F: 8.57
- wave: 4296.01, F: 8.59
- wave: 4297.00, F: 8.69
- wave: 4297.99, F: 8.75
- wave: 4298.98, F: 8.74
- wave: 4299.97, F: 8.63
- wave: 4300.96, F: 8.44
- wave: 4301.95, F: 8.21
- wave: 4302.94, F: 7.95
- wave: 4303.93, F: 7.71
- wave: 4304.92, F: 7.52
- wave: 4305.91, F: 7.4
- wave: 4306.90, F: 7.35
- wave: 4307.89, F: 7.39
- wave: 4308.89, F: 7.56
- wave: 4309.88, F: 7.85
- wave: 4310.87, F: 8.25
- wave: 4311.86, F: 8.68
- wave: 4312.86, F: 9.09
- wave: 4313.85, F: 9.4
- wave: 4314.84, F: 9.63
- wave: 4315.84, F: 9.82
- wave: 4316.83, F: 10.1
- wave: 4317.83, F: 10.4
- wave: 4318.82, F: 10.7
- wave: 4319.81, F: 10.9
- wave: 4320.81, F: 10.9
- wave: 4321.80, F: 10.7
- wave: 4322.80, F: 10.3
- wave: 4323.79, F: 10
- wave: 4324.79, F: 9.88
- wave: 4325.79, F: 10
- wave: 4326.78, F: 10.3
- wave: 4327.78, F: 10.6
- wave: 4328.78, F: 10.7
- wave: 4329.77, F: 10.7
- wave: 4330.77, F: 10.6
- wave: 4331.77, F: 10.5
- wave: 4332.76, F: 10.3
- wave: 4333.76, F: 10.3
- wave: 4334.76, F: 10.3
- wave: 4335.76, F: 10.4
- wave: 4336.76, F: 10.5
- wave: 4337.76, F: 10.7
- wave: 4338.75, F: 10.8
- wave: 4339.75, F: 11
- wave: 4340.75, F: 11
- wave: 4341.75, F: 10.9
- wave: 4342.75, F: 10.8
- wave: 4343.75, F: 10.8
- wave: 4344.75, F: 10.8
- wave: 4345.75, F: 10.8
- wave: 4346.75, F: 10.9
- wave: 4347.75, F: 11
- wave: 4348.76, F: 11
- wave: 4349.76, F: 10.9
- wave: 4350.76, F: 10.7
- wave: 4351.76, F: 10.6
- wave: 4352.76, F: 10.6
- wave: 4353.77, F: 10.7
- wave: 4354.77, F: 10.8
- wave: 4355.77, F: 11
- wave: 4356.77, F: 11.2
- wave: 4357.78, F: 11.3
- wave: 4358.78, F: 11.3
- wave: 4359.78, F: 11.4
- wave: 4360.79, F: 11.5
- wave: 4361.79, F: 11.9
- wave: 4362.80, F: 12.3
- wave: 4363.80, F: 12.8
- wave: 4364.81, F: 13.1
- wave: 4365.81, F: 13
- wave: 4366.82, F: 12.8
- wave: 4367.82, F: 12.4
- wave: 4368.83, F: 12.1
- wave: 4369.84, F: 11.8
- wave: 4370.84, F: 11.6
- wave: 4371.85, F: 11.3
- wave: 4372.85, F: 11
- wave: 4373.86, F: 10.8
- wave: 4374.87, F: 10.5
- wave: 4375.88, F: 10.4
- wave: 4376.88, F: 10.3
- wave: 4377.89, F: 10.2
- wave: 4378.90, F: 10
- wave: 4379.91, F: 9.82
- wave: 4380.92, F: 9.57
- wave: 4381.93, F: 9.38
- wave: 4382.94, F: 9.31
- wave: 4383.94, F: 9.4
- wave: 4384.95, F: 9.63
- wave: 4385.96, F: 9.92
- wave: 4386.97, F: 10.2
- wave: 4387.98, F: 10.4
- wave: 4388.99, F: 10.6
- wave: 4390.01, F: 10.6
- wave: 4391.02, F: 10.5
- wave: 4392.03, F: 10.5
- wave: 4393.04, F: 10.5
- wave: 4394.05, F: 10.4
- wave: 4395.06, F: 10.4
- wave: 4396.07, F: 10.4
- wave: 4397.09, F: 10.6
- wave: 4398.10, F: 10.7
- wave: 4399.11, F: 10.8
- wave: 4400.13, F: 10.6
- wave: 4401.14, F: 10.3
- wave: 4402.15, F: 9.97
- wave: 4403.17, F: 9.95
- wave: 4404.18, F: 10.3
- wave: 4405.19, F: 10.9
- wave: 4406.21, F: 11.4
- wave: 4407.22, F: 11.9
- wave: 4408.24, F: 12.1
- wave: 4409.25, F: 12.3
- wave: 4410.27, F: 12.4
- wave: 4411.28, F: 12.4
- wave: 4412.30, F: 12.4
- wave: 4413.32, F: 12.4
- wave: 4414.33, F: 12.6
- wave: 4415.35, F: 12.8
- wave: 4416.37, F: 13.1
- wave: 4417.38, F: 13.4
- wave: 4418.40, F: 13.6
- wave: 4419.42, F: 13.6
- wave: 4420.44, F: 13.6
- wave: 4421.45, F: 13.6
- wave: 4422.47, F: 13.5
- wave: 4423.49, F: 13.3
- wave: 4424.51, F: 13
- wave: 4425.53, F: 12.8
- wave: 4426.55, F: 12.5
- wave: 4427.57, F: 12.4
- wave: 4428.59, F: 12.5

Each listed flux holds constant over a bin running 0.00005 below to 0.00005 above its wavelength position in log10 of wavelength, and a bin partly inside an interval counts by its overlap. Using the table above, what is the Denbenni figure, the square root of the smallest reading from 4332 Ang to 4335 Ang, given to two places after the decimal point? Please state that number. 3.21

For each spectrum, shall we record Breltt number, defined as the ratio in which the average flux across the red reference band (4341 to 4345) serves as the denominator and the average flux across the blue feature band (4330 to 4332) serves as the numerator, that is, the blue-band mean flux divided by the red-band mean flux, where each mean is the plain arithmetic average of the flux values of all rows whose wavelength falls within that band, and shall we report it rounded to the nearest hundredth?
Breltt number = 0.97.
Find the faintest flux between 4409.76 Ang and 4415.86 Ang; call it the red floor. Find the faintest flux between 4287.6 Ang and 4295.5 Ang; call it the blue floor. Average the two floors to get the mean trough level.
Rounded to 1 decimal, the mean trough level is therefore 10.5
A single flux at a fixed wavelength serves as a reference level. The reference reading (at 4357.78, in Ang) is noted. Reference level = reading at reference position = 11.3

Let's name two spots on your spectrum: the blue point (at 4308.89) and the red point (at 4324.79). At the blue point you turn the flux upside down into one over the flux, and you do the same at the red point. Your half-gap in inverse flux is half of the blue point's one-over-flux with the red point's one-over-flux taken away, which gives 0.016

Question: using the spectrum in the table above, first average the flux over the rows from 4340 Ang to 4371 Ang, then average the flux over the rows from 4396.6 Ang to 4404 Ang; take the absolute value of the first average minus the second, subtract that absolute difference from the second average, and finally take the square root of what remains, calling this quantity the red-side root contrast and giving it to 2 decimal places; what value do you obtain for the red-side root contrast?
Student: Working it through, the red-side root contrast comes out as 3.07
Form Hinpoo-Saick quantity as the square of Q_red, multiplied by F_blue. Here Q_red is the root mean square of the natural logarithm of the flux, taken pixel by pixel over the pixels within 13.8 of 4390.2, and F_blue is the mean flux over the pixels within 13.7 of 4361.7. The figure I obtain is 62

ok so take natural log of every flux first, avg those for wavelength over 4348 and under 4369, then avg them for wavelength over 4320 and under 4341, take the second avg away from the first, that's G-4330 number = 0.10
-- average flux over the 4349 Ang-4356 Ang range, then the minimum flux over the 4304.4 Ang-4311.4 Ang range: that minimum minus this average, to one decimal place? -3.4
